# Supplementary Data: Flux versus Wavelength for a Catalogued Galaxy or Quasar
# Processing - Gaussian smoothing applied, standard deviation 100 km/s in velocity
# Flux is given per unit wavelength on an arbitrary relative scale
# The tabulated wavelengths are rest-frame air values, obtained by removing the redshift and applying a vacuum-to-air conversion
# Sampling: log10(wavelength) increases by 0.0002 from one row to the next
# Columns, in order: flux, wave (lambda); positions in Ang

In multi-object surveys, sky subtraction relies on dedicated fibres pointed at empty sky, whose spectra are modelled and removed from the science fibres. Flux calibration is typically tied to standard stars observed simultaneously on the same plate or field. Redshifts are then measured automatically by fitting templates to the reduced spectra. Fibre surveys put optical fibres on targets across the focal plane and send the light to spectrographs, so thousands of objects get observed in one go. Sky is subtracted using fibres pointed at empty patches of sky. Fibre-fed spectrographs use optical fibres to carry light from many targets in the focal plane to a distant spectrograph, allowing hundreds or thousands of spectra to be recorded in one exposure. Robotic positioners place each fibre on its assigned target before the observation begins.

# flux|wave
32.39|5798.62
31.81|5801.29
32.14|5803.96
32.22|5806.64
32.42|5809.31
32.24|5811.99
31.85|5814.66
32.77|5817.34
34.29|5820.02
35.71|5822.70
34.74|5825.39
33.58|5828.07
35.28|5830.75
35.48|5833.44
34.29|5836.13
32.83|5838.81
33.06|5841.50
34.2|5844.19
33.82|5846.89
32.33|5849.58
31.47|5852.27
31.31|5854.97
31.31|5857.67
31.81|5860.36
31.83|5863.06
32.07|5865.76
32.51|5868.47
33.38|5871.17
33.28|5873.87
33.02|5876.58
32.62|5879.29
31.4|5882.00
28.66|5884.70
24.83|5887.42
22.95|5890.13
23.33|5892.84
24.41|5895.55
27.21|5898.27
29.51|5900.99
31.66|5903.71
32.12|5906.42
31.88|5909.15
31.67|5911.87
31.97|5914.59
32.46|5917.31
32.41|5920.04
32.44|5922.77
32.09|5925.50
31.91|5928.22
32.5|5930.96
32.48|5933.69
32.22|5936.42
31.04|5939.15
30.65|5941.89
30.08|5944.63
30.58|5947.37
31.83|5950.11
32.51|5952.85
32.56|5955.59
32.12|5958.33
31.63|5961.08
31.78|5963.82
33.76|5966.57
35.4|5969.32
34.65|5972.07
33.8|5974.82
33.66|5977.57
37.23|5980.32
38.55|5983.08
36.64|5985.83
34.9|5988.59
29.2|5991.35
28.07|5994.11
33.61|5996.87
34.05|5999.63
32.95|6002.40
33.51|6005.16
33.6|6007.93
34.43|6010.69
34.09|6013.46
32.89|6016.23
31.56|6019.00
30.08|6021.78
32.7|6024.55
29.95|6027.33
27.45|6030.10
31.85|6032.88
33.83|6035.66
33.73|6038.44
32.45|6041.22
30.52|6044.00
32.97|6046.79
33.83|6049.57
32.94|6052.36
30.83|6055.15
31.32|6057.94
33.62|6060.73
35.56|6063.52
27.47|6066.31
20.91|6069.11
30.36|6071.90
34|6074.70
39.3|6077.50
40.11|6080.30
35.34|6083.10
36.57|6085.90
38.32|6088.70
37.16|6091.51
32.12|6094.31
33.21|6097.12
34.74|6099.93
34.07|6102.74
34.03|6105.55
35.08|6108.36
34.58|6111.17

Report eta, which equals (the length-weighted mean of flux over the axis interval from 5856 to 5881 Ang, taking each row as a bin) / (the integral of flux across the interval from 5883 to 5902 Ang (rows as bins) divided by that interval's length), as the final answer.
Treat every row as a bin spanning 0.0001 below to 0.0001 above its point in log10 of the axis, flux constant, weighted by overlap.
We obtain 1.25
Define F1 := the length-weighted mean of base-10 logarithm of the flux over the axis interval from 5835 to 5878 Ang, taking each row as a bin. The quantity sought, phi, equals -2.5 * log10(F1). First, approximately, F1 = 1.514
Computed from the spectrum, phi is -0.450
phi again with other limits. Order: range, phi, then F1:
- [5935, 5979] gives -0.448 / 1.510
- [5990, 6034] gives -0.442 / 1.502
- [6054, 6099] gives -0.455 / 1.521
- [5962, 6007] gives -0.460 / 1.528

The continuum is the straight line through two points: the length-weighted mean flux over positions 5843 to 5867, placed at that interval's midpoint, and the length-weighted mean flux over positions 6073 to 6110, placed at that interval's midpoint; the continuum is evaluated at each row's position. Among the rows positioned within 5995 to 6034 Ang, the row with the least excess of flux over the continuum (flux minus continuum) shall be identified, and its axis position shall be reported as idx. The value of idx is 6030.10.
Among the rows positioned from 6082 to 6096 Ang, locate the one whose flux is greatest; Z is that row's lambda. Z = 6088.70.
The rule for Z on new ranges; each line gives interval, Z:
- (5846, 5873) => 5846.89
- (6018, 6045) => 6035.66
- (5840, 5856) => 5844.19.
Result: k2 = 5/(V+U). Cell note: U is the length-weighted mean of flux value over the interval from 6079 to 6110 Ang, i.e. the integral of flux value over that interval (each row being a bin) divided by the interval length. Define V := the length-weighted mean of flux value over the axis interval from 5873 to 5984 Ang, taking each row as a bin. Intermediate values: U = 35.5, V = 31.5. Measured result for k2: 0.075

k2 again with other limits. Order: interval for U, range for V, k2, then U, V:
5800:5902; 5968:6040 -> 0.077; 31.6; 33.2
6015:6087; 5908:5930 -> 0.078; 32.4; 32.1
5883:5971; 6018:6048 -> 0.080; 30.7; 31.5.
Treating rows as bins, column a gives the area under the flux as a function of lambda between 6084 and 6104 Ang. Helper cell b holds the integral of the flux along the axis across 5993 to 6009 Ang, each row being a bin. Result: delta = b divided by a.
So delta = 0.74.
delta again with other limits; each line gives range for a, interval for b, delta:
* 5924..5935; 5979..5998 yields 1.82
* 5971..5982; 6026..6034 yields 0.62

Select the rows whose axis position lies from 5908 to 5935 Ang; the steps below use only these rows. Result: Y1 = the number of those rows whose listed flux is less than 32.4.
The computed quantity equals 5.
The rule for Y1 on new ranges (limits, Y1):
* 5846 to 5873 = 7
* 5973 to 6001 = 2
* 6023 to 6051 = 4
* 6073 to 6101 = 1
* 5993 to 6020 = 2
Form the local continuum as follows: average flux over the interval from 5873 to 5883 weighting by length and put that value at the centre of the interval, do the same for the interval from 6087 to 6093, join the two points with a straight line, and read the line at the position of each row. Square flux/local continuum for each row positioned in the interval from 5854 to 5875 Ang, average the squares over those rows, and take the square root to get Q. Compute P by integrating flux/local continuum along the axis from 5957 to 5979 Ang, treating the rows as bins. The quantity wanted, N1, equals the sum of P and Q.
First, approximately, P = 21.1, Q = 1.00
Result 22.1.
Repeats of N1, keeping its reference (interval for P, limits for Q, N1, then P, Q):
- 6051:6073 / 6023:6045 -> 19.0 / 18.1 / 0.87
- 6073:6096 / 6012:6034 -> 23.3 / 22.4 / 0.87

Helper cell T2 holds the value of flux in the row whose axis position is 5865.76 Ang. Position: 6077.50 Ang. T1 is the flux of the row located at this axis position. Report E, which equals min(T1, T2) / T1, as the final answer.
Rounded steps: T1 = 39.3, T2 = 32.07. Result 0.82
